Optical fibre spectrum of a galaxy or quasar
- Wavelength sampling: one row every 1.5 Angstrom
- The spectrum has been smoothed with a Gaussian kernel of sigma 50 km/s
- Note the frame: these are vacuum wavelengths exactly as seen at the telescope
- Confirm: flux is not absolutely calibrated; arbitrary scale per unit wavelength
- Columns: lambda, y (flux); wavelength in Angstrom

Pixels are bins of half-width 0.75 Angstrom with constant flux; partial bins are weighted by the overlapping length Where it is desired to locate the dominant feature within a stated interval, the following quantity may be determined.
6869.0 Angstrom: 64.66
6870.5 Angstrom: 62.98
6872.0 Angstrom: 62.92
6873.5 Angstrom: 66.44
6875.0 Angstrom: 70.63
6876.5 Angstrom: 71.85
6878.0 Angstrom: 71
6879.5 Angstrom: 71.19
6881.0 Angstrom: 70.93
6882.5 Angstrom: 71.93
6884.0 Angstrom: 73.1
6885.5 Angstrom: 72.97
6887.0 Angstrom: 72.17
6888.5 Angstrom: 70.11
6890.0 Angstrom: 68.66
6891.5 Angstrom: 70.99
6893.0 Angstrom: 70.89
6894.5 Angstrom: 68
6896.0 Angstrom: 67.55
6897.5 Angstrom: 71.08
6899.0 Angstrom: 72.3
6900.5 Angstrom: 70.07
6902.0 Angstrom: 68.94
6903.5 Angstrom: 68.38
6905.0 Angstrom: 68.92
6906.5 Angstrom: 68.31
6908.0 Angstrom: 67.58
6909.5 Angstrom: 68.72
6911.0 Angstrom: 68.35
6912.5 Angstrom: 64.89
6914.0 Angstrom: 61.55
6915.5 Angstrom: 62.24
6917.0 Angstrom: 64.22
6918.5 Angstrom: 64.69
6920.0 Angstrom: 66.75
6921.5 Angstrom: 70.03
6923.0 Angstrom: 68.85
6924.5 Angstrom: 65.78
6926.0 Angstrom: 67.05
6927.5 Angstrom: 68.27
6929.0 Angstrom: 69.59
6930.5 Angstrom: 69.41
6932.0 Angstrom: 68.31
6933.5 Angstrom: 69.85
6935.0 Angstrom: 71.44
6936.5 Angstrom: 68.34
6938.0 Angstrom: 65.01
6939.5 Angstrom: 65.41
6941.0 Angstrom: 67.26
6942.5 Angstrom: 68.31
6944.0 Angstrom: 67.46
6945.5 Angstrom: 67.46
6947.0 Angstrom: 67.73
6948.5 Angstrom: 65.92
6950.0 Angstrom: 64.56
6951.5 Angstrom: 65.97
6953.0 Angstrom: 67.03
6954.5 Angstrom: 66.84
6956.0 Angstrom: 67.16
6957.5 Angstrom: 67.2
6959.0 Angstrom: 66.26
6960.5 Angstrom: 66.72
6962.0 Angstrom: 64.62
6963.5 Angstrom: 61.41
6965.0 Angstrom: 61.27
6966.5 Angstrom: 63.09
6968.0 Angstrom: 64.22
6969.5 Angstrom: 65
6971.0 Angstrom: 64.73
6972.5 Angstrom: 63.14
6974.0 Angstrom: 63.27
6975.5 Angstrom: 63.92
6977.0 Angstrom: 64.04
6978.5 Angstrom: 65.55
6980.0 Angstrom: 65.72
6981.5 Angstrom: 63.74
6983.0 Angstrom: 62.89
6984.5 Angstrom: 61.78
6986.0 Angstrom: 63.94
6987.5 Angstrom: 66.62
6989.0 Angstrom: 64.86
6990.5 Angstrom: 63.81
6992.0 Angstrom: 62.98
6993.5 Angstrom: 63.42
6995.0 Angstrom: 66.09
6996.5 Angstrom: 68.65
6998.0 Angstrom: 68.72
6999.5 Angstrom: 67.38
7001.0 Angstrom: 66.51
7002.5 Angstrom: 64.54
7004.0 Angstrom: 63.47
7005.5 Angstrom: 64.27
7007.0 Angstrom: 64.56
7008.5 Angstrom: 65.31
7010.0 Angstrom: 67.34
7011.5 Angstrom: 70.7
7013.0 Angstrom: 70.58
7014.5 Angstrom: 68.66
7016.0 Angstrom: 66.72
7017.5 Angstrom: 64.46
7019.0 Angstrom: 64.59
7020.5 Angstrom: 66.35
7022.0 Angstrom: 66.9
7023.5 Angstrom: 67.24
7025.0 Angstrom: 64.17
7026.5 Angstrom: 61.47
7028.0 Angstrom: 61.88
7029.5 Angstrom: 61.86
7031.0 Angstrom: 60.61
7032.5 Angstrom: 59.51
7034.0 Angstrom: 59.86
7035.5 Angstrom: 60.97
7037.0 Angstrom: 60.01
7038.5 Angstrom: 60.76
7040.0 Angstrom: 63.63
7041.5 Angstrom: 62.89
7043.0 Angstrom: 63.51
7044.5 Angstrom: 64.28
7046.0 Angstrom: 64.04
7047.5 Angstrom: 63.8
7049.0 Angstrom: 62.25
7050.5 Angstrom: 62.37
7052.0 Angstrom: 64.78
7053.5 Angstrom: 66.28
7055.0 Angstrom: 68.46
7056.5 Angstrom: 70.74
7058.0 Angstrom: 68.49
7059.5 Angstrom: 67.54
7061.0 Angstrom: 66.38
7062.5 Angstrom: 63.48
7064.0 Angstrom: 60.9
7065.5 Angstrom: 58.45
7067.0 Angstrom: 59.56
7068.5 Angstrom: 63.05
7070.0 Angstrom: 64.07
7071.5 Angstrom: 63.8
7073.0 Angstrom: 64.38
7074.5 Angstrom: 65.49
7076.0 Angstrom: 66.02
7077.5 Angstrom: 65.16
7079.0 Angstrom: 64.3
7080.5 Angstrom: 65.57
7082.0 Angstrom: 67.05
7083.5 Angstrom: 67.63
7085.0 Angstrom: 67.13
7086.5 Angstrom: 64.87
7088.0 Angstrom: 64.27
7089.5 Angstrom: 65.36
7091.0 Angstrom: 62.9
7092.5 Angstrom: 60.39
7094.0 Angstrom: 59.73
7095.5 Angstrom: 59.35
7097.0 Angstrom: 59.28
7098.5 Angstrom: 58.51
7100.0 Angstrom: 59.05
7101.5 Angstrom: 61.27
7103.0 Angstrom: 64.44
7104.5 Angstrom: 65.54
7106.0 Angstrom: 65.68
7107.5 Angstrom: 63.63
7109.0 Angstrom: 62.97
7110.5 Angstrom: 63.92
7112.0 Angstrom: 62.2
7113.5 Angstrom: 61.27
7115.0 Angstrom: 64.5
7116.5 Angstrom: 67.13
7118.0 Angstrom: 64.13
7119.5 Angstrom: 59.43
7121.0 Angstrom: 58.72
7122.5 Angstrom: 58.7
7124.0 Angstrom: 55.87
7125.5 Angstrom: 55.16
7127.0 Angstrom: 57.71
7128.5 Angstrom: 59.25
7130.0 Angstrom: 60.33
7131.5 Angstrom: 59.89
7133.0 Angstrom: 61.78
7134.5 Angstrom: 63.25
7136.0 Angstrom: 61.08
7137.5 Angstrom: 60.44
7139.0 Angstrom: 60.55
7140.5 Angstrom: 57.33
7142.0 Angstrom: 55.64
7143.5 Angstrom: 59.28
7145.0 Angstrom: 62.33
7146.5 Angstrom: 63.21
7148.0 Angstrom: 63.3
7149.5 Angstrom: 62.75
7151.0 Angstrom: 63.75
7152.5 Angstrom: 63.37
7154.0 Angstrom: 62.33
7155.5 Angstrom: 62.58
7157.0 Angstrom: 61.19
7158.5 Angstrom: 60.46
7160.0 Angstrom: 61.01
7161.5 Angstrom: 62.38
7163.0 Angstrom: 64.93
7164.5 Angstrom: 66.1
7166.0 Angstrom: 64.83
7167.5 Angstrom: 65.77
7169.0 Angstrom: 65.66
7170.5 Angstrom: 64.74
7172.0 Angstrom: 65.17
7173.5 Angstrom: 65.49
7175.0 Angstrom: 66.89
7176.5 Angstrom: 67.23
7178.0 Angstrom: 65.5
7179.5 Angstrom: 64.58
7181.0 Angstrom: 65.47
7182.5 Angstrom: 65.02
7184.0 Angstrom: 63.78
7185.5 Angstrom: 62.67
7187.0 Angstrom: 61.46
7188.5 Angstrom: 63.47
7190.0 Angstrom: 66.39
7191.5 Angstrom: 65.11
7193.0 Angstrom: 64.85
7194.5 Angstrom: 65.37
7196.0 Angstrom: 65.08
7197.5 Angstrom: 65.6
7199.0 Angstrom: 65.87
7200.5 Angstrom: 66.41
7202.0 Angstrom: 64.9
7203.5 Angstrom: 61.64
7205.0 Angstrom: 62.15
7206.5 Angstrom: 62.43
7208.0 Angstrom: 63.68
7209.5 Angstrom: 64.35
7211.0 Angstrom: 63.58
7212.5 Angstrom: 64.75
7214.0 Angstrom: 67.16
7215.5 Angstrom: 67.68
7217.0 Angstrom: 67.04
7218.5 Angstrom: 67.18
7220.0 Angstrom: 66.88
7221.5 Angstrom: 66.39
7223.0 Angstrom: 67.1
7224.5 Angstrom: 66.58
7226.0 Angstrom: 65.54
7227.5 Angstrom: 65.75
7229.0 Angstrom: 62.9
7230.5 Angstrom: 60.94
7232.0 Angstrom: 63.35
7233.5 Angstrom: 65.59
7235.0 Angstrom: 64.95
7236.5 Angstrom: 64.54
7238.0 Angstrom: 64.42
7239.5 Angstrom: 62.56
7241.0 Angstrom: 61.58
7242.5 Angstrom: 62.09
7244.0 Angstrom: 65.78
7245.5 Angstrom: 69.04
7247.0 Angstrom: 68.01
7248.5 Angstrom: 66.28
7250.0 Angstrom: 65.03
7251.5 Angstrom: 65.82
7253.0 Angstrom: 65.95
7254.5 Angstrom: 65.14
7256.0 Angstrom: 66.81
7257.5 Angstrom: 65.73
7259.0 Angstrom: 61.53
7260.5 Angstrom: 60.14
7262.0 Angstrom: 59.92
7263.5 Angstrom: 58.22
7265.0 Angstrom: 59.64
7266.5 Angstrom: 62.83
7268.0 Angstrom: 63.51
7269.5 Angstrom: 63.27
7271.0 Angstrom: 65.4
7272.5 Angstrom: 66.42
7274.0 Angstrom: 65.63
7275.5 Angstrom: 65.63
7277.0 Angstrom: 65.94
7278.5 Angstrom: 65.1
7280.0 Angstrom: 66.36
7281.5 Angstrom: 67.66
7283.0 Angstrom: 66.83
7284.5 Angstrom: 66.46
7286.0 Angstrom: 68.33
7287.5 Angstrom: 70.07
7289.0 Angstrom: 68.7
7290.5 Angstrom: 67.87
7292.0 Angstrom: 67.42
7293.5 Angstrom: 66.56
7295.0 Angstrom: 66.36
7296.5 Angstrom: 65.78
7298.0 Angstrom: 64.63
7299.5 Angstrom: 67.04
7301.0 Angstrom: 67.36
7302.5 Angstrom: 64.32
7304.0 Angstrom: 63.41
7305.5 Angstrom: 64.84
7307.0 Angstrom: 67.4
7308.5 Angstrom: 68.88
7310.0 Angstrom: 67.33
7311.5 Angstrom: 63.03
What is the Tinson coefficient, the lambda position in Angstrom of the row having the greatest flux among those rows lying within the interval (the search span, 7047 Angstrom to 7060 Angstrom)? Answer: 7056.5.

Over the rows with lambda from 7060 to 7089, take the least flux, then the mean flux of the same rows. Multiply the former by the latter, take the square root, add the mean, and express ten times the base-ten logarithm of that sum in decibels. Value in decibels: 20.99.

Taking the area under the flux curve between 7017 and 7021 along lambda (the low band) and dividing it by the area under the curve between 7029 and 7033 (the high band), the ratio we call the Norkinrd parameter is 1.07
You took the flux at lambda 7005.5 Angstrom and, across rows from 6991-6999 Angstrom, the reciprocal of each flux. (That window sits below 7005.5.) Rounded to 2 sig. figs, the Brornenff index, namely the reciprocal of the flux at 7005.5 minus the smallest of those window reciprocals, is 0.0010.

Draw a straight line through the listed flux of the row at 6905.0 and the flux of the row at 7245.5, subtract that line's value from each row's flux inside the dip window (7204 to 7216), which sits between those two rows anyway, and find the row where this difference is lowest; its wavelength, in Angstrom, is 7205.0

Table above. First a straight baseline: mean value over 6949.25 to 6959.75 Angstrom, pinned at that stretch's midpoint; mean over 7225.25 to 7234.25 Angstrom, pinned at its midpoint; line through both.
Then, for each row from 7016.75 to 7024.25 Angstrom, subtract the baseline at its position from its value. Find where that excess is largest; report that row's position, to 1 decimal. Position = 7023.5 Angstrom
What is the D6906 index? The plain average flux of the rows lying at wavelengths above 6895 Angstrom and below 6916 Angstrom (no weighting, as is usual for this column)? 67.8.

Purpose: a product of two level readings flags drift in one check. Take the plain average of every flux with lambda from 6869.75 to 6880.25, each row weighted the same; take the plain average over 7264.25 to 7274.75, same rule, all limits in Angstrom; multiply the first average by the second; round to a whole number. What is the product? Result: 4349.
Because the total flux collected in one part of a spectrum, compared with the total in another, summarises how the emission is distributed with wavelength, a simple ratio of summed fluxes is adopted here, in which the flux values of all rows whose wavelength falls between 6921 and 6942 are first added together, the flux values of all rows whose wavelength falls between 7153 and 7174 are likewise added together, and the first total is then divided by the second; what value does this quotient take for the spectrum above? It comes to 1.069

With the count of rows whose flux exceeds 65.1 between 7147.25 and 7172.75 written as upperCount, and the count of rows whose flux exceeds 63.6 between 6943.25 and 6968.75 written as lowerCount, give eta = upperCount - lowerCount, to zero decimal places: -10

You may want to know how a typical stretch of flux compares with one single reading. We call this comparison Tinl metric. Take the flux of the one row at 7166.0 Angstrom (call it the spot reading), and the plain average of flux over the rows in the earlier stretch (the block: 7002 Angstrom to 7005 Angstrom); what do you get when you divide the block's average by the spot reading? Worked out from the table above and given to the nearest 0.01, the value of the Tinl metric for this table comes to 0.99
